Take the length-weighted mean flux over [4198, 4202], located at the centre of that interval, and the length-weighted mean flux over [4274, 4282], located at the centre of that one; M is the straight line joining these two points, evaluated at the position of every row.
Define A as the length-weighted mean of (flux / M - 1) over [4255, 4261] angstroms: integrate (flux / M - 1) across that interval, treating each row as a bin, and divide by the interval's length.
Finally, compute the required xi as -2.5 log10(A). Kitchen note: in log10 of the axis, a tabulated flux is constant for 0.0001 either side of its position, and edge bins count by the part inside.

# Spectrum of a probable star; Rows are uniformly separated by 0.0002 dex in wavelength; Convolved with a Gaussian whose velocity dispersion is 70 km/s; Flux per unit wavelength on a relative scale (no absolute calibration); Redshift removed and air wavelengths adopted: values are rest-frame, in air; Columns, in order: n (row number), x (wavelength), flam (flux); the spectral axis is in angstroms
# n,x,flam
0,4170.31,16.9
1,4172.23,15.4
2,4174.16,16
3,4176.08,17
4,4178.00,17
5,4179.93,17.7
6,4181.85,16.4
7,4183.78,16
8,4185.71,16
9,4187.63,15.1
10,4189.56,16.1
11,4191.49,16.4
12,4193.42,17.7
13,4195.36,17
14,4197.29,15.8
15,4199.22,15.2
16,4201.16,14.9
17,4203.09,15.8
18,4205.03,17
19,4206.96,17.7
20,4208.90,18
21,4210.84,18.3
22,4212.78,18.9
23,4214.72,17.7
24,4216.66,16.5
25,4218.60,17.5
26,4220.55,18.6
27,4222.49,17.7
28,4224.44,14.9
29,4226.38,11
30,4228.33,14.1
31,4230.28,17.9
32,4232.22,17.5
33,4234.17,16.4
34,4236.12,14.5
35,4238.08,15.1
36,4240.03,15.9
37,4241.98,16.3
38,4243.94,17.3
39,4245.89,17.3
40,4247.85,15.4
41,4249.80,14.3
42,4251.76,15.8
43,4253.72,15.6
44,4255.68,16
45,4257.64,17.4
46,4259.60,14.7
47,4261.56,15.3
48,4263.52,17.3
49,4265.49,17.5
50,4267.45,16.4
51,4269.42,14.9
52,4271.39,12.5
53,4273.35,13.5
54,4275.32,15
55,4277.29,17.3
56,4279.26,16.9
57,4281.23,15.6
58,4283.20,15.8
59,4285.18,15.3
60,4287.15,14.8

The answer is 5.1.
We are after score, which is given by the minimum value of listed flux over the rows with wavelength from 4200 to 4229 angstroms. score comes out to 11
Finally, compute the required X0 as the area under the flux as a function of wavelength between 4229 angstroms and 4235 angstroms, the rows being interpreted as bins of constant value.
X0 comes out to 103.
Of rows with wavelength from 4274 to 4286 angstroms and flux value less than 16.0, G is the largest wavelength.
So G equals 4285.18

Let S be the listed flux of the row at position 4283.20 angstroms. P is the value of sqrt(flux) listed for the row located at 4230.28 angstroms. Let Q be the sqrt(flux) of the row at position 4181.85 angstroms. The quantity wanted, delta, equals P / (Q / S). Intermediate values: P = 4.23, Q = 4.05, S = 15.8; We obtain 16.5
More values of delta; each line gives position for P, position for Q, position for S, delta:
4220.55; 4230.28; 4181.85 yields 16.7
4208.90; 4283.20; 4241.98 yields 17.4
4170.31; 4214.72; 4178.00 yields 16.6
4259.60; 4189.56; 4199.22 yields 14.5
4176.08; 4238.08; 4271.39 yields 13.3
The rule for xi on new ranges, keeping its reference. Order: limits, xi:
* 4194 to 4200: 2.9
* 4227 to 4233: 3.4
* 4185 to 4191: 3.1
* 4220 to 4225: 2.4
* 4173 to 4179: 2.3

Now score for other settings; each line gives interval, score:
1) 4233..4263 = 14.3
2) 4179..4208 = 14.9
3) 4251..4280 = 12.5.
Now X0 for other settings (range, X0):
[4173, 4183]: 168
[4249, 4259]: 158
